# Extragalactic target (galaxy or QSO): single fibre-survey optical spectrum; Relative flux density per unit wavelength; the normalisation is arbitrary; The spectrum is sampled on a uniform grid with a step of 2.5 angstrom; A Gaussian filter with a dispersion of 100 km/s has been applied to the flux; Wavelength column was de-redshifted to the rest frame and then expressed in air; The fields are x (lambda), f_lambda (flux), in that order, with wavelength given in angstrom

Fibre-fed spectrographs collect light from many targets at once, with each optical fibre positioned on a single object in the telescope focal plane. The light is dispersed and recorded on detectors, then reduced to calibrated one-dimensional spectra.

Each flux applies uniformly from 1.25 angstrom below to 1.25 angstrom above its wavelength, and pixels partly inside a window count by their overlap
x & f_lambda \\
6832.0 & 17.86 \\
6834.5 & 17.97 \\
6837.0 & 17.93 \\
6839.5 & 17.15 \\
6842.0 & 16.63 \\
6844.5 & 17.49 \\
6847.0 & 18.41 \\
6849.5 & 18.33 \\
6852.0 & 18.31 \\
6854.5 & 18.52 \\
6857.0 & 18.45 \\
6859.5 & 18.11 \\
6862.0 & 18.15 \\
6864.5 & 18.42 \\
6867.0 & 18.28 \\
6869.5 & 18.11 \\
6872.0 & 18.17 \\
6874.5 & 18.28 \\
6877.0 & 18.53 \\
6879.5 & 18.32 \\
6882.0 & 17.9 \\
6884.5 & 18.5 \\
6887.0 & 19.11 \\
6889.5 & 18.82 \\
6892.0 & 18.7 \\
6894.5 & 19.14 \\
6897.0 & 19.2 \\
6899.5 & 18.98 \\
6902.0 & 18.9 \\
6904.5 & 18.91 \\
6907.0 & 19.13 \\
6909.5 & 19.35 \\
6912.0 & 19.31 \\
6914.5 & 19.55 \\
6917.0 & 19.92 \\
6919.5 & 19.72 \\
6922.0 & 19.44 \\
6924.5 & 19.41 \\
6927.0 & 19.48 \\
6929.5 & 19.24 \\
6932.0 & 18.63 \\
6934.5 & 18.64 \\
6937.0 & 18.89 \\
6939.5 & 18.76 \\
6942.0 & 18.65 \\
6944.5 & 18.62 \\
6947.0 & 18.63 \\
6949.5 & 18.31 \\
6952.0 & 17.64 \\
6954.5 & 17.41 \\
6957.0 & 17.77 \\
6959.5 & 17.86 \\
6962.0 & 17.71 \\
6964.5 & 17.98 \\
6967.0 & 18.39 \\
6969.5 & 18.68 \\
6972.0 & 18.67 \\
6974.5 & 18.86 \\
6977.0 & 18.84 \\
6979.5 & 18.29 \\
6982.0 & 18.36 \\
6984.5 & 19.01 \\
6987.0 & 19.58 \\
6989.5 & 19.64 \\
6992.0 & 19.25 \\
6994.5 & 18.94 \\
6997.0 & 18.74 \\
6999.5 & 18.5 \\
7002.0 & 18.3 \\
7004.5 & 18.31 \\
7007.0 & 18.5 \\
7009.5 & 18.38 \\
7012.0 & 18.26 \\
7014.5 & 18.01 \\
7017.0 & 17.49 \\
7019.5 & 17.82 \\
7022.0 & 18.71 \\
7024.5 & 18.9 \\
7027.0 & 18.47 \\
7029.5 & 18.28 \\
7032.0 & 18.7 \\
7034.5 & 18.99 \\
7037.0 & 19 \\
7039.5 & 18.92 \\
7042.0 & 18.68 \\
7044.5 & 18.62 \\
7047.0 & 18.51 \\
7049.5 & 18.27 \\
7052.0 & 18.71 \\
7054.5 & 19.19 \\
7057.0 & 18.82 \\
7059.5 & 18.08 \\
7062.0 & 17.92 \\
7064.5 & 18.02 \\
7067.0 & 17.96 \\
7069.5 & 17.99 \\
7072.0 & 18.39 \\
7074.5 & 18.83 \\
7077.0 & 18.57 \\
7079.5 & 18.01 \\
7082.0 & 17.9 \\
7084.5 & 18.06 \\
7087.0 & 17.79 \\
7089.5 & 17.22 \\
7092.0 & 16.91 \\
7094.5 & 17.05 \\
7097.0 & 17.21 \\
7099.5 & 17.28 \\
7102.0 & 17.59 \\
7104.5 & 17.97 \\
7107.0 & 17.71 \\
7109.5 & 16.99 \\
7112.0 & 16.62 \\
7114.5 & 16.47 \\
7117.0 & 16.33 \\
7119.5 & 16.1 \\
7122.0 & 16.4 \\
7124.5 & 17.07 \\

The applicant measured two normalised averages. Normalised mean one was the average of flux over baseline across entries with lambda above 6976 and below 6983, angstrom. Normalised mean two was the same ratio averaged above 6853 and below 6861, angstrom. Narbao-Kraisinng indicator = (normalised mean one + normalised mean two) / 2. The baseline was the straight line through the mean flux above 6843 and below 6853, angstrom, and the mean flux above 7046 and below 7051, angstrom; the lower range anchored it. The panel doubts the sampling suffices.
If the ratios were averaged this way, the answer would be 1.01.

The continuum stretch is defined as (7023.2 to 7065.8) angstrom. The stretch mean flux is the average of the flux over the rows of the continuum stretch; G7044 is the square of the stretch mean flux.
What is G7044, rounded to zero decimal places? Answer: 346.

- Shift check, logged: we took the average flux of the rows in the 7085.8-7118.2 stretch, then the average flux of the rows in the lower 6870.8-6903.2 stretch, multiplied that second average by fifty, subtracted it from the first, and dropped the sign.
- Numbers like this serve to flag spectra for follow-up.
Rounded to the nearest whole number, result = 916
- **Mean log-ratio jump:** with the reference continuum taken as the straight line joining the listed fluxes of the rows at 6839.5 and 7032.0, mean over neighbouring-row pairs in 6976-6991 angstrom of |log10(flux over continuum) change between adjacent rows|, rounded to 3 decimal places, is 0.008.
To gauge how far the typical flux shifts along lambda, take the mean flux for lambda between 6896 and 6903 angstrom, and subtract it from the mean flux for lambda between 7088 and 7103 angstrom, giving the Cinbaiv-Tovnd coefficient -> -1.8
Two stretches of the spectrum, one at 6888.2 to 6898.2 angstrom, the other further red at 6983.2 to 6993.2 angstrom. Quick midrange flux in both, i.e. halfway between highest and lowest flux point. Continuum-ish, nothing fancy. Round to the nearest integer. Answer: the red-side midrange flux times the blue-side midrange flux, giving 366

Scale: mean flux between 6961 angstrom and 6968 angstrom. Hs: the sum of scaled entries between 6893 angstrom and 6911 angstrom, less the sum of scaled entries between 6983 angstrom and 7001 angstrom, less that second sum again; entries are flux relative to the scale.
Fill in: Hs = -7.4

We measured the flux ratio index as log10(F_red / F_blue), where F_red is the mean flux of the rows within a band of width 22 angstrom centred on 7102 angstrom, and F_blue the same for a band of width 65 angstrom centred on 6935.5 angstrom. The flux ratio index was -0.036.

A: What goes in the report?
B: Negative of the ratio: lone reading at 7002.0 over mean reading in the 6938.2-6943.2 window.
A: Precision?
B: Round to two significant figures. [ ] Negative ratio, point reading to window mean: -0.98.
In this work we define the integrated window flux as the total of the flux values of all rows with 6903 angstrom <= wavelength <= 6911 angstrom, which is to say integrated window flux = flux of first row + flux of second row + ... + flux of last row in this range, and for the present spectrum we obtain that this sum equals 57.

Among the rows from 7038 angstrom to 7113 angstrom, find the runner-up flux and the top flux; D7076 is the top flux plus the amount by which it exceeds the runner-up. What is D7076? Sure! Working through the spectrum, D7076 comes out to 19.5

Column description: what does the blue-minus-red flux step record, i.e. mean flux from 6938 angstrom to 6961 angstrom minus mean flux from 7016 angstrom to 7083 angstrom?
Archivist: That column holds -0.25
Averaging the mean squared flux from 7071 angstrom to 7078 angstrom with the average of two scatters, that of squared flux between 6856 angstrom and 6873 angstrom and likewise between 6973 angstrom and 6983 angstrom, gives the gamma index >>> 177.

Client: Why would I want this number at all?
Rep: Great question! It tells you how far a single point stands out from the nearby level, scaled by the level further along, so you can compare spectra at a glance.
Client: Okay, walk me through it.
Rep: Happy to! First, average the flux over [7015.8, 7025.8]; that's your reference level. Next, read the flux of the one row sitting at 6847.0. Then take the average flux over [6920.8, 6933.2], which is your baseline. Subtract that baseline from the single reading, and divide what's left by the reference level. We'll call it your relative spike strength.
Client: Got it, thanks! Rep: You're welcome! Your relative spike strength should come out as -0.046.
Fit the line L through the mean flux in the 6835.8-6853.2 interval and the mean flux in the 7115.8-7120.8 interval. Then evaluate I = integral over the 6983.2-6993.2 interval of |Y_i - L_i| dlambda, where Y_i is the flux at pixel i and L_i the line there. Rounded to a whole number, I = 24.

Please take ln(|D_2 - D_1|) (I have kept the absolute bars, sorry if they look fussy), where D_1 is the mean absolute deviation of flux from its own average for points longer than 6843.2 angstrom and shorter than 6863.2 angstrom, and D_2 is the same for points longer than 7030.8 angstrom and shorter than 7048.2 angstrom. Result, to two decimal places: -2.80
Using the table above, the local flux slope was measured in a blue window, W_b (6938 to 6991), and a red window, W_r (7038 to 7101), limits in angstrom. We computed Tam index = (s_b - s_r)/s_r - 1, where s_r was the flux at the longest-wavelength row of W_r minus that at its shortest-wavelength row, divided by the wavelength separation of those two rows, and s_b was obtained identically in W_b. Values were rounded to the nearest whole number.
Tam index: -3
